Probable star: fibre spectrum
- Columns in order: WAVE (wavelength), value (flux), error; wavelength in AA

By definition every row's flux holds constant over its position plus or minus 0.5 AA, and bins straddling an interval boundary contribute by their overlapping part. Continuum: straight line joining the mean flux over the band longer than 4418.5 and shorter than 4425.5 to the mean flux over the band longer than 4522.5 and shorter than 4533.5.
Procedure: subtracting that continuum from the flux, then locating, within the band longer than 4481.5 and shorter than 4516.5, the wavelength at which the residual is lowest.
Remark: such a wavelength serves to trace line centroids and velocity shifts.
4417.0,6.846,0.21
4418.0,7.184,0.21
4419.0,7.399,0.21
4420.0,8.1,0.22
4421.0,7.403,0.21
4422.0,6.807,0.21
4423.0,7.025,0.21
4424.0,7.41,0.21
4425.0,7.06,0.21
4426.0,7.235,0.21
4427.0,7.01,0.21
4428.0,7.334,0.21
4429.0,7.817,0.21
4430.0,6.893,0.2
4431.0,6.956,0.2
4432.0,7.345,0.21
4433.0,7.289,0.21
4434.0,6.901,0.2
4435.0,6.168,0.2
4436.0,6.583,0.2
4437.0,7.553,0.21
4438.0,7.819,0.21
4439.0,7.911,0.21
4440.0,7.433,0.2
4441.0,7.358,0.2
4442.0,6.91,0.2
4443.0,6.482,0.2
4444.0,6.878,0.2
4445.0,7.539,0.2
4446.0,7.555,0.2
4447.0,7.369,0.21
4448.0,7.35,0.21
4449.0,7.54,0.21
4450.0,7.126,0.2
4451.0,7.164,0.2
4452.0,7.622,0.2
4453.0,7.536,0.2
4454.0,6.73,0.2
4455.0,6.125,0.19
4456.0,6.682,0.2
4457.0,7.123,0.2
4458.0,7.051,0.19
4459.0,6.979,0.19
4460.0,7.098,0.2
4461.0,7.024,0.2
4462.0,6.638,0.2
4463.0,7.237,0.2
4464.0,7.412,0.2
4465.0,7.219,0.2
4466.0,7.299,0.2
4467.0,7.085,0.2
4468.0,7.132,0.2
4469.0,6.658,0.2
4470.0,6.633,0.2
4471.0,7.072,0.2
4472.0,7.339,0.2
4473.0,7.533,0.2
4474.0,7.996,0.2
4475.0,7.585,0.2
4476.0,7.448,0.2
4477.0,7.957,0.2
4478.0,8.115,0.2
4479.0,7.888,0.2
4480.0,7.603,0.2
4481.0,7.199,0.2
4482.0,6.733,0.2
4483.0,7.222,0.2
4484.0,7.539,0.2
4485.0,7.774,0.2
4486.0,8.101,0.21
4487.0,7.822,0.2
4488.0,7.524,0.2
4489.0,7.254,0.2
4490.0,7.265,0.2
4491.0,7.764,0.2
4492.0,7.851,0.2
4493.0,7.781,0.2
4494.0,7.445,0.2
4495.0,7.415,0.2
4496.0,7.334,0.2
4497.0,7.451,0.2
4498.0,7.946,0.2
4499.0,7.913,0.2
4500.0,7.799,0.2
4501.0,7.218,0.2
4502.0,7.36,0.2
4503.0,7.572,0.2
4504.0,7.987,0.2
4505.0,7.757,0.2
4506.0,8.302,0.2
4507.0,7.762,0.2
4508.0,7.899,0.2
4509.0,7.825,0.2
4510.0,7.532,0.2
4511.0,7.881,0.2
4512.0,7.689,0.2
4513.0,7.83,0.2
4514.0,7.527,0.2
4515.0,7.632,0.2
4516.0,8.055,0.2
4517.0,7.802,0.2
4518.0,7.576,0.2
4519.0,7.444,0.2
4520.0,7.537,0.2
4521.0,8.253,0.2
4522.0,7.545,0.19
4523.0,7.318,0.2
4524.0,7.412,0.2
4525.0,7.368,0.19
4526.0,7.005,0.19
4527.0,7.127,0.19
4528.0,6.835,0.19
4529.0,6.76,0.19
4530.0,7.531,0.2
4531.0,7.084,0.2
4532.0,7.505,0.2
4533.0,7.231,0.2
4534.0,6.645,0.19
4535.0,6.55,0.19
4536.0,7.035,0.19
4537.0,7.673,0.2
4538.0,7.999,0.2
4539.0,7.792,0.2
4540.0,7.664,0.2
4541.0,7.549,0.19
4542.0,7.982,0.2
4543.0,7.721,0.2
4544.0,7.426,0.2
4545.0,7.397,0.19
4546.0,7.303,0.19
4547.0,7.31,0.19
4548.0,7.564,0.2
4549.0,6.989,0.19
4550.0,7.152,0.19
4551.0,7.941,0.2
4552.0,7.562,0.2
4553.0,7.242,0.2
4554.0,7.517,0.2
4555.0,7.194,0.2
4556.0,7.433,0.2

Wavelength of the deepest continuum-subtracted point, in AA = 4482.0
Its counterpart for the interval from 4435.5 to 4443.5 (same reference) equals 4443.0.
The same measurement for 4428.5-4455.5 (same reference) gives 4455.0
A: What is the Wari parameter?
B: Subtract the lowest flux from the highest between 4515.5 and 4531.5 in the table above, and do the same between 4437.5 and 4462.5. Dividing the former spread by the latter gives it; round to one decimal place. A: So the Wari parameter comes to 0.8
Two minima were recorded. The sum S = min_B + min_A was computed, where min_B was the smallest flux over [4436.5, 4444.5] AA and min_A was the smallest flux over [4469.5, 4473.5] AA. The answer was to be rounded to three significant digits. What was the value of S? 13.1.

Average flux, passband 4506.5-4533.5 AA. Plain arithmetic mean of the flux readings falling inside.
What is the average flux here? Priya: 7.52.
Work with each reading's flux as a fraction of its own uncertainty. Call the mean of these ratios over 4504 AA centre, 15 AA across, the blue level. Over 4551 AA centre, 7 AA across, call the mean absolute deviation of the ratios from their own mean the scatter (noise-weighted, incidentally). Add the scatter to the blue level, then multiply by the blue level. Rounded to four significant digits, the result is 1527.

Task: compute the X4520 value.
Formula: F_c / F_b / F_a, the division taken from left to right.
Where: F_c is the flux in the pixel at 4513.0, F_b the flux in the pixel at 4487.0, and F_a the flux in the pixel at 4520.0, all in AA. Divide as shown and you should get 0.133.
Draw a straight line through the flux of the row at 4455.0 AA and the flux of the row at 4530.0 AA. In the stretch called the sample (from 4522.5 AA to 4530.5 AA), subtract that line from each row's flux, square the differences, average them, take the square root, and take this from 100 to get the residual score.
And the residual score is 99.6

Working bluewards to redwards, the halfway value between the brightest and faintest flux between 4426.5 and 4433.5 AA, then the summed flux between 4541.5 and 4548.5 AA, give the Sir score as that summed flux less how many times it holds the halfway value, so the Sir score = 45.5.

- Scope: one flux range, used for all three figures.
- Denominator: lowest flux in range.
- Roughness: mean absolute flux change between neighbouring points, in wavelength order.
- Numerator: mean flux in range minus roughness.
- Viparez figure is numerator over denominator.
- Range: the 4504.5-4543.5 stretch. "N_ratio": 1.10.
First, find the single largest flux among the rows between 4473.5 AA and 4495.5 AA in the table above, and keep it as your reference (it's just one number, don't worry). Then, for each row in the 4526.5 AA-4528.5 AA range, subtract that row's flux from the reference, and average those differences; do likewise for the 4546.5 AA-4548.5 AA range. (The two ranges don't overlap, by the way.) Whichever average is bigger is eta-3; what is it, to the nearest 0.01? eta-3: 1.13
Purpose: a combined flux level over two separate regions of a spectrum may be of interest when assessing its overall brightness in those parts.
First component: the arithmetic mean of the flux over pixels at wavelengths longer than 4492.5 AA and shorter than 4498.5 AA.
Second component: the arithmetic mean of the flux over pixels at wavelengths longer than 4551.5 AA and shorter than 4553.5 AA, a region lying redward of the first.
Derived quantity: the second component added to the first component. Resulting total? 15.0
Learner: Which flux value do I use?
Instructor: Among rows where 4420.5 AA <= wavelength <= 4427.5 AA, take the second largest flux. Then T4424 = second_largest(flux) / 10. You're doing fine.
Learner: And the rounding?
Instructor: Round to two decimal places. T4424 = 0.74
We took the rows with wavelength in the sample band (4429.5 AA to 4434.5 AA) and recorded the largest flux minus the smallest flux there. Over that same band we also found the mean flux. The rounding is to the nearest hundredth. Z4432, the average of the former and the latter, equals 3.76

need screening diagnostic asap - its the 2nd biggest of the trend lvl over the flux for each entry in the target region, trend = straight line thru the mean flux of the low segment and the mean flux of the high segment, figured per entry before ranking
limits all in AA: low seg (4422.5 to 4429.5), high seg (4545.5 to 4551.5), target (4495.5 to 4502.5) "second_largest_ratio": 1.00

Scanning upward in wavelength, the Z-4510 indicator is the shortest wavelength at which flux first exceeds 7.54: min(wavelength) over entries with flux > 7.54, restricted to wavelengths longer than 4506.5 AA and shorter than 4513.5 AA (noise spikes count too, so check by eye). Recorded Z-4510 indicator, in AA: 4507.0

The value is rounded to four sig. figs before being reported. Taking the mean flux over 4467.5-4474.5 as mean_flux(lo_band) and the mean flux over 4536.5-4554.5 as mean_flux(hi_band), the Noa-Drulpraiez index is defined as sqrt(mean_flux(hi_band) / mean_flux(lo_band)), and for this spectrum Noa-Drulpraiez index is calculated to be 1.024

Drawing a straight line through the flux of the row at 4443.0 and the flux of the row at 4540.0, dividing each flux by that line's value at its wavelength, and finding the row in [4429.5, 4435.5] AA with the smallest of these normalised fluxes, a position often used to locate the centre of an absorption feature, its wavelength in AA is 4435.0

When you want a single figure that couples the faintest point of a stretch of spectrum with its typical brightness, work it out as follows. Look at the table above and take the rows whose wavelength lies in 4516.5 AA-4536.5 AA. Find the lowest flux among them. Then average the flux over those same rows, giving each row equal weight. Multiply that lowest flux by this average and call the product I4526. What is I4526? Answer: 47.7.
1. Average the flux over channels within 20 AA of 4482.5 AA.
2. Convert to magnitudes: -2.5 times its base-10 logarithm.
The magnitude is -2.18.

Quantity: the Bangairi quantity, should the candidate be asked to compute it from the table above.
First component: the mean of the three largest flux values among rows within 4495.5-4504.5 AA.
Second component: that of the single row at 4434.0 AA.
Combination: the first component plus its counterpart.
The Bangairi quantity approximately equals 14.8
